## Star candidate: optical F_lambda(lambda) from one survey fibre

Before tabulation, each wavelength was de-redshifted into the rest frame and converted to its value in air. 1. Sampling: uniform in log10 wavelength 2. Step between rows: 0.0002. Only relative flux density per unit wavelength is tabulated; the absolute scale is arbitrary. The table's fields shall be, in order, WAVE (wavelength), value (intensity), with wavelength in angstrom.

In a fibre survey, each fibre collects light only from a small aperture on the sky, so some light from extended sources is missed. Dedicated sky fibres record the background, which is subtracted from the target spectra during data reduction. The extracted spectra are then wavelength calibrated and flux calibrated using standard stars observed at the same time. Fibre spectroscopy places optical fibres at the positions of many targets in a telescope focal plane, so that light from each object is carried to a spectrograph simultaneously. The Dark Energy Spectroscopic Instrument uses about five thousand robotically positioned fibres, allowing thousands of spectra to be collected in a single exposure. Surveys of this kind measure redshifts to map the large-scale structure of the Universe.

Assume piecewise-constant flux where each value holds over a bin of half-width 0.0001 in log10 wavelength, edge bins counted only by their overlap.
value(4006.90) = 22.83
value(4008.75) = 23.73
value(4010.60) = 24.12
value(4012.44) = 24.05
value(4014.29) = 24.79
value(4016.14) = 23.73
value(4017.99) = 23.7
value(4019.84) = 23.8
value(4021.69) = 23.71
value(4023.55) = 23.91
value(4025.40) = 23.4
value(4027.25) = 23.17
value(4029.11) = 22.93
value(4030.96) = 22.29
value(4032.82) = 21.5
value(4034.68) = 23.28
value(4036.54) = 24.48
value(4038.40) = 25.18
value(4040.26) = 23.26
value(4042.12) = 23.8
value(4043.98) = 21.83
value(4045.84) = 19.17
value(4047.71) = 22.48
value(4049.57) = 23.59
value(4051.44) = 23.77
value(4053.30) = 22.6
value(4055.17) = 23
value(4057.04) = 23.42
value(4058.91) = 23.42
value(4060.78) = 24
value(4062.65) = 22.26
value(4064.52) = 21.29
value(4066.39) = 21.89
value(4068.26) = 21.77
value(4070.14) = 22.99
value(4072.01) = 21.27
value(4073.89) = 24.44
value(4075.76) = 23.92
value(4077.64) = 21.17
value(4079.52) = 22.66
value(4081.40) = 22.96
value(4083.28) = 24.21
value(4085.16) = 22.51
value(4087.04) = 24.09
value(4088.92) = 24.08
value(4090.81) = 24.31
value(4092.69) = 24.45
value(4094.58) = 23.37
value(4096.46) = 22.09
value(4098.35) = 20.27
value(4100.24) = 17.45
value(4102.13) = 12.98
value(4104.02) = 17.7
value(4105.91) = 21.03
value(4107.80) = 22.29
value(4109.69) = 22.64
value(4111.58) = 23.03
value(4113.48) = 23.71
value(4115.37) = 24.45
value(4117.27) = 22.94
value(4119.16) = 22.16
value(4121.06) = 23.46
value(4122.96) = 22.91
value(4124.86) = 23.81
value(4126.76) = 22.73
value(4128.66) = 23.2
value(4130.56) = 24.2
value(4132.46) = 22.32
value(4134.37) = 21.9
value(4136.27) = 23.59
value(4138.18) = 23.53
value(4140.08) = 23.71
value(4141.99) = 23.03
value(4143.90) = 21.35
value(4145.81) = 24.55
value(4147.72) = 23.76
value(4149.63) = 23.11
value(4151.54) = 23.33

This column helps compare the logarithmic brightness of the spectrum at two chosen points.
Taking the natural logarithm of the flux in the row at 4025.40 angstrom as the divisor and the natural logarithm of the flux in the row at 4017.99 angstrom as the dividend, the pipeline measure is 1.00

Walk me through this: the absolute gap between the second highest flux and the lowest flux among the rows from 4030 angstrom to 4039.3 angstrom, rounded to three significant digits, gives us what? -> 2.98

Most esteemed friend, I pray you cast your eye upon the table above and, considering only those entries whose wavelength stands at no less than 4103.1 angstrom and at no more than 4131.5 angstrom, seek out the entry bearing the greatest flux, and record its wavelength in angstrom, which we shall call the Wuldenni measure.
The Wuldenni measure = 4115.37 angstrom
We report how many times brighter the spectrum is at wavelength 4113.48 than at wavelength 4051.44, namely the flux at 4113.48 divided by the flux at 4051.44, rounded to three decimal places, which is 0.997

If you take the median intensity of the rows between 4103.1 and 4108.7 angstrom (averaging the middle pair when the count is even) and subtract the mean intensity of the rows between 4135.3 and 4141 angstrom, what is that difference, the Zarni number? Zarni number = -2.6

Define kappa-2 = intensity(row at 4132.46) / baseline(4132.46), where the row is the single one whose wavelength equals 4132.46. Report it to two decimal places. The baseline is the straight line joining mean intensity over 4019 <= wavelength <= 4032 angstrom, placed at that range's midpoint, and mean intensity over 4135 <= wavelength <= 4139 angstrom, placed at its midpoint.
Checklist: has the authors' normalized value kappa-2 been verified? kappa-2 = 0.95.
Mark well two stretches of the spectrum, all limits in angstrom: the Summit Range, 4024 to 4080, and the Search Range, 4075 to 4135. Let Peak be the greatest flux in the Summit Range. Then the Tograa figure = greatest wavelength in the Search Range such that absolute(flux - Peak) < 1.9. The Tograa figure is 4130.56 angstrom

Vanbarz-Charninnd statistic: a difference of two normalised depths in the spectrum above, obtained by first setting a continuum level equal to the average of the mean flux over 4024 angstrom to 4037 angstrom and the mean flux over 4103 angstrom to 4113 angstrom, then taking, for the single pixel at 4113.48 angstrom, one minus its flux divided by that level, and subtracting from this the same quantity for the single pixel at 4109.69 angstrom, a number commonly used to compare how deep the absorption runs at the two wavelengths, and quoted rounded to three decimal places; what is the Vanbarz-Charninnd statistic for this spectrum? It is -0.048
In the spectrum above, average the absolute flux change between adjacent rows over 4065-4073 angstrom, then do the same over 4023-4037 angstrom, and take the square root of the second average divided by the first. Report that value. 0.87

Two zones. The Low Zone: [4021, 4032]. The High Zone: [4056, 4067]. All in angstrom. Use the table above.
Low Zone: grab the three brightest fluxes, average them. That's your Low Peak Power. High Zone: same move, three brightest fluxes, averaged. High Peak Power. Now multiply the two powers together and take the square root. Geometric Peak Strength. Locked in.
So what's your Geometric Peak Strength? 23.6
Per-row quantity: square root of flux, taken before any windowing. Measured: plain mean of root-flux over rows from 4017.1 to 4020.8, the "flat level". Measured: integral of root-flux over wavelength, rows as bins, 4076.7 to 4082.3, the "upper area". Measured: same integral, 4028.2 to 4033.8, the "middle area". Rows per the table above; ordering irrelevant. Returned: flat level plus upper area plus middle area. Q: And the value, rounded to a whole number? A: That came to 58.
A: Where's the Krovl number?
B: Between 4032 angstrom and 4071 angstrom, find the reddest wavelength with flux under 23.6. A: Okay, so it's 4070.14 angstrom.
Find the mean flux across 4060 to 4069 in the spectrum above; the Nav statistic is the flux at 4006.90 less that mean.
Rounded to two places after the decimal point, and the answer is 0.59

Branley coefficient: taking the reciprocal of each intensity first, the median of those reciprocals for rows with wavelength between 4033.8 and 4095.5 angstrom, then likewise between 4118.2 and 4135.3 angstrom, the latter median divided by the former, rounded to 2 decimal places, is 1.02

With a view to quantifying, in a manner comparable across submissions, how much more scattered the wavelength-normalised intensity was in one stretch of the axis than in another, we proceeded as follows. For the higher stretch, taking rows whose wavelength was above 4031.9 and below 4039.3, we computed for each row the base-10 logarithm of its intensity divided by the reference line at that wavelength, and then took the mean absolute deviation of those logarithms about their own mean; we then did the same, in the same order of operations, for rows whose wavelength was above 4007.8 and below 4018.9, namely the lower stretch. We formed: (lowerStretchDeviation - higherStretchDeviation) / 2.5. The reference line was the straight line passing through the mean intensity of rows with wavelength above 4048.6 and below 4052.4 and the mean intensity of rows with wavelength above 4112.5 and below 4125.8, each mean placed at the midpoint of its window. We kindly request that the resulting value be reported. -0.007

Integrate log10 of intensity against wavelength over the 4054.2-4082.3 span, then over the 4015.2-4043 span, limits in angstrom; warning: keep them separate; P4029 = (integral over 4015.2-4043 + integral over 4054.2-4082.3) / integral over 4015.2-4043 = 2.00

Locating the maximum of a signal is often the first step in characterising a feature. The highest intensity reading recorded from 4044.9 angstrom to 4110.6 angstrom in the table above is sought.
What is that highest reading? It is 24.45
